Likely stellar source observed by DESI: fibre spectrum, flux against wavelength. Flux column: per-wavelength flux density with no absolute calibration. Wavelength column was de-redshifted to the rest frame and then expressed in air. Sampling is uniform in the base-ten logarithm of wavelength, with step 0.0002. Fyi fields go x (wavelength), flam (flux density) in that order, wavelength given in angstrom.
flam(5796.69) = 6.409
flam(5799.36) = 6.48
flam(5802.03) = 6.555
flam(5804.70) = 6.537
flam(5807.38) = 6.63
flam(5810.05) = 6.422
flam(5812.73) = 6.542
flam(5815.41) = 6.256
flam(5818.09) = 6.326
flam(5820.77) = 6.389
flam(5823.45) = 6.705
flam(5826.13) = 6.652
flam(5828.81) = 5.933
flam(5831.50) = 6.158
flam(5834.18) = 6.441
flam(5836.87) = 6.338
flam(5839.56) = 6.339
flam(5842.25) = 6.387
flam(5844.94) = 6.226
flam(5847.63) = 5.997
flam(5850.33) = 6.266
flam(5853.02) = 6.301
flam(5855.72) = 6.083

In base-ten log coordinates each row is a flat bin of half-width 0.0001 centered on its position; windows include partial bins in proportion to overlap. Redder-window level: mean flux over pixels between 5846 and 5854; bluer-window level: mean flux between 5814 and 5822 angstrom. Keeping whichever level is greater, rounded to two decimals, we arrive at 6.32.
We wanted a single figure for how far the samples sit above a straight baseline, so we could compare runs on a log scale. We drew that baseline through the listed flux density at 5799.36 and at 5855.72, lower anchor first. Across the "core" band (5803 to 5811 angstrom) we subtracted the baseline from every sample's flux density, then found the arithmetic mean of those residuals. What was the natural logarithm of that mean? -2.2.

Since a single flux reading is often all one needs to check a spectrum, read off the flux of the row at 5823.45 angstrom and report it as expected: 6.705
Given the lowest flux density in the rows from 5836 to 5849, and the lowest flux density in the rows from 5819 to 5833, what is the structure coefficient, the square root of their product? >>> 5.96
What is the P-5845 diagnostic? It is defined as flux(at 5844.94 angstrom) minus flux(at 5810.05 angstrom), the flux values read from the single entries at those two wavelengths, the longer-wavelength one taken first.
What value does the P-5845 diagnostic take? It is -0.2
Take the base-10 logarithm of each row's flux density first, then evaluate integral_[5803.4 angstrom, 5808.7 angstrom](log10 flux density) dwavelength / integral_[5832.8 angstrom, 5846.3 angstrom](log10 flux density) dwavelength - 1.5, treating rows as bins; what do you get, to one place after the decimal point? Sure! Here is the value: -1.1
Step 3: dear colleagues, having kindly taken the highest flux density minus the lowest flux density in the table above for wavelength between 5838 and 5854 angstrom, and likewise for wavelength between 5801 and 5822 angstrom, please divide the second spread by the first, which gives 1.0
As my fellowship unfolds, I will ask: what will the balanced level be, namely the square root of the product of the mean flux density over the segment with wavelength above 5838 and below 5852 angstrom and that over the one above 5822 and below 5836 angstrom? 6.31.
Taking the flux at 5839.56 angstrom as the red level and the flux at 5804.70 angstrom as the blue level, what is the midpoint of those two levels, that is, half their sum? 6.44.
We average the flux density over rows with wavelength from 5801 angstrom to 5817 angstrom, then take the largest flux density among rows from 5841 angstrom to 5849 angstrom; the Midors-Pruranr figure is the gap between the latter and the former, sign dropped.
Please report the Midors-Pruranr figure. 0.10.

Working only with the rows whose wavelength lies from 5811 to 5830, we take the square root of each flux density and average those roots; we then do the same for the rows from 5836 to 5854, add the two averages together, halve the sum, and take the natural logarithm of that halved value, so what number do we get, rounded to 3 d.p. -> 0.923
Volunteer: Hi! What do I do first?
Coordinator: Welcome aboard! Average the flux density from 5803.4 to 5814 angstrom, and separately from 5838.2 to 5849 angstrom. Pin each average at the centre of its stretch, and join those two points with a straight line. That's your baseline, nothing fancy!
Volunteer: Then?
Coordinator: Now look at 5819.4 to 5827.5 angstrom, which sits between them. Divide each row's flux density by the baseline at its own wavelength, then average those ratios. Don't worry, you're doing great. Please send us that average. 1.03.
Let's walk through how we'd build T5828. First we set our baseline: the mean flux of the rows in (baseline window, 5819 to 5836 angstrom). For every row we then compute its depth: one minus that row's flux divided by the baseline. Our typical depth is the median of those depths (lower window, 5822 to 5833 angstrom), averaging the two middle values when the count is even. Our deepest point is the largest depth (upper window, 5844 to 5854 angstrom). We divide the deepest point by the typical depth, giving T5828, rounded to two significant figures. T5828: -15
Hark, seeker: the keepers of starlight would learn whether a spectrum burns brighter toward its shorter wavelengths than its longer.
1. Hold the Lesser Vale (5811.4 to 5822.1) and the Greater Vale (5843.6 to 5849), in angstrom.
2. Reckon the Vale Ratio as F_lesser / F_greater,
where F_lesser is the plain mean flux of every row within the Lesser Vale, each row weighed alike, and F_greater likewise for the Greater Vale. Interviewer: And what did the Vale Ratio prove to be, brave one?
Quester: 1.04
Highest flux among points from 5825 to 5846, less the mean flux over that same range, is 0.34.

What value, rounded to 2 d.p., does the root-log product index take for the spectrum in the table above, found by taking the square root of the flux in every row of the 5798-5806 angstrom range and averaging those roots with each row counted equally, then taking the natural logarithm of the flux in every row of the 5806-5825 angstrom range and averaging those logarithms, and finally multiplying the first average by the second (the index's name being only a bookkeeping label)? 4.77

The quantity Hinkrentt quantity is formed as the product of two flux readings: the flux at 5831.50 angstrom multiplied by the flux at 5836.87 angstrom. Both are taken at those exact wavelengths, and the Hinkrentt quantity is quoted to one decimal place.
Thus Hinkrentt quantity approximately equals 39.0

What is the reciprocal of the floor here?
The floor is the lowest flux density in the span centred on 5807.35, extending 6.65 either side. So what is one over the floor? 0.156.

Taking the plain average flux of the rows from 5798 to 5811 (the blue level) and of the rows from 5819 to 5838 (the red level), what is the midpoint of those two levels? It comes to 6.45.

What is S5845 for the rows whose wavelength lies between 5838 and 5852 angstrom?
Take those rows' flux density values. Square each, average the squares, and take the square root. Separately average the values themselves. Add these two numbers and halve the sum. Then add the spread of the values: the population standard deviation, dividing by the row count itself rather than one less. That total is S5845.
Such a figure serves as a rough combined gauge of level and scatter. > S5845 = 6.38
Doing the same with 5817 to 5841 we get 6.59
